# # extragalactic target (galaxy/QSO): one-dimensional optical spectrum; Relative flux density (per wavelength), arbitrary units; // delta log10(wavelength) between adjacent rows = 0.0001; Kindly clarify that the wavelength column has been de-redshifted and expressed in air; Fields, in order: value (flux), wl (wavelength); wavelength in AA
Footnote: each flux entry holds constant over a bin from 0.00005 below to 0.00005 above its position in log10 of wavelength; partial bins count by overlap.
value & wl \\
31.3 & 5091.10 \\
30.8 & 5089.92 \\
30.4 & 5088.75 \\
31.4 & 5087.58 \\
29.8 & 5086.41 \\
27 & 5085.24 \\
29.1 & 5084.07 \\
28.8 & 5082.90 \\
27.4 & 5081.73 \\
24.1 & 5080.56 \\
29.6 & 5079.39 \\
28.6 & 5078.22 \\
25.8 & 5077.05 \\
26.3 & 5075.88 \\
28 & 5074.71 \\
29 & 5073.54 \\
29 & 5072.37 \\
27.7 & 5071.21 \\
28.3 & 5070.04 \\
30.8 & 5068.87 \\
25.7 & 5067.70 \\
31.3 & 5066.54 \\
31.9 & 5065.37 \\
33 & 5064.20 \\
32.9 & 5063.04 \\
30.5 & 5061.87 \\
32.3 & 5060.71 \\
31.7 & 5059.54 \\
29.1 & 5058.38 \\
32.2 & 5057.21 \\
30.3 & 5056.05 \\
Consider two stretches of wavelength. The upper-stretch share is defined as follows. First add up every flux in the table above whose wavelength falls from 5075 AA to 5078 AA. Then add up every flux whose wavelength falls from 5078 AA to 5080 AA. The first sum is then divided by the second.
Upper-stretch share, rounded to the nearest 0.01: 0.90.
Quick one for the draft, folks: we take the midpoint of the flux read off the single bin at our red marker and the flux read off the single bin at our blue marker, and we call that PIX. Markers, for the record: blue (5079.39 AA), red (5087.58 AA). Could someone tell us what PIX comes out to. 30.5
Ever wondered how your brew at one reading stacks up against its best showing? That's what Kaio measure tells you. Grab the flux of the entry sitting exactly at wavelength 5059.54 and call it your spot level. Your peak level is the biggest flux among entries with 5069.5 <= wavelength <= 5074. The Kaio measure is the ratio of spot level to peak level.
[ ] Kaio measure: 1.09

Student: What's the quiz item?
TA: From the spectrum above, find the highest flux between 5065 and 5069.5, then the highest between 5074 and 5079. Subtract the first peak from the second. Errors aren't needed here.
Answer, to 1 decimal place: -3.3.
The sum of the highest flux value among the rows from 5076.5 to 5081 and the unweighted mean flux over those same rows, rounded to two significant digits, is 57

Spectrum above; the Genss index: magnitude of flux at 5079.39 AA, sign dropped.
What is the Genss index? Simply 29.6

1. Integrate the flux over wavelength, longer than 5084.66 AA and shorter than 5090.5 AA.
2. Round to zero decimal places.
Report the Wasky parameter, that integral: 175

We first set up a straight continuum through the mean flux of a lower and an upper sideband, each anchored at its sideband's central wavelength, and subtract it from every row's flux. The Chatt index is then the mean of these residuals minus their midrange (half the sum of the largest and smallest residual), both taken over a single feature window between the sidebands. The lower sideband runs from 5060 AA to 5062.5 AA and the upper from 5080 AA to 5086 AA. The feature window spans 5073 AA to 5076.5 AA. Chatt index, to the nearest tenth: 0.1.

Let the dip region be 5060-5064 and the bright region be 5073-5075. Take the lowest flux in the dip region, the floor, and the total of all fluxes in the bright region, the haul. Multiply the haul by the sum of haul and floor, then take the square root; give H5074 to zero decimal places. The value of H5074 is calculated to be 71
